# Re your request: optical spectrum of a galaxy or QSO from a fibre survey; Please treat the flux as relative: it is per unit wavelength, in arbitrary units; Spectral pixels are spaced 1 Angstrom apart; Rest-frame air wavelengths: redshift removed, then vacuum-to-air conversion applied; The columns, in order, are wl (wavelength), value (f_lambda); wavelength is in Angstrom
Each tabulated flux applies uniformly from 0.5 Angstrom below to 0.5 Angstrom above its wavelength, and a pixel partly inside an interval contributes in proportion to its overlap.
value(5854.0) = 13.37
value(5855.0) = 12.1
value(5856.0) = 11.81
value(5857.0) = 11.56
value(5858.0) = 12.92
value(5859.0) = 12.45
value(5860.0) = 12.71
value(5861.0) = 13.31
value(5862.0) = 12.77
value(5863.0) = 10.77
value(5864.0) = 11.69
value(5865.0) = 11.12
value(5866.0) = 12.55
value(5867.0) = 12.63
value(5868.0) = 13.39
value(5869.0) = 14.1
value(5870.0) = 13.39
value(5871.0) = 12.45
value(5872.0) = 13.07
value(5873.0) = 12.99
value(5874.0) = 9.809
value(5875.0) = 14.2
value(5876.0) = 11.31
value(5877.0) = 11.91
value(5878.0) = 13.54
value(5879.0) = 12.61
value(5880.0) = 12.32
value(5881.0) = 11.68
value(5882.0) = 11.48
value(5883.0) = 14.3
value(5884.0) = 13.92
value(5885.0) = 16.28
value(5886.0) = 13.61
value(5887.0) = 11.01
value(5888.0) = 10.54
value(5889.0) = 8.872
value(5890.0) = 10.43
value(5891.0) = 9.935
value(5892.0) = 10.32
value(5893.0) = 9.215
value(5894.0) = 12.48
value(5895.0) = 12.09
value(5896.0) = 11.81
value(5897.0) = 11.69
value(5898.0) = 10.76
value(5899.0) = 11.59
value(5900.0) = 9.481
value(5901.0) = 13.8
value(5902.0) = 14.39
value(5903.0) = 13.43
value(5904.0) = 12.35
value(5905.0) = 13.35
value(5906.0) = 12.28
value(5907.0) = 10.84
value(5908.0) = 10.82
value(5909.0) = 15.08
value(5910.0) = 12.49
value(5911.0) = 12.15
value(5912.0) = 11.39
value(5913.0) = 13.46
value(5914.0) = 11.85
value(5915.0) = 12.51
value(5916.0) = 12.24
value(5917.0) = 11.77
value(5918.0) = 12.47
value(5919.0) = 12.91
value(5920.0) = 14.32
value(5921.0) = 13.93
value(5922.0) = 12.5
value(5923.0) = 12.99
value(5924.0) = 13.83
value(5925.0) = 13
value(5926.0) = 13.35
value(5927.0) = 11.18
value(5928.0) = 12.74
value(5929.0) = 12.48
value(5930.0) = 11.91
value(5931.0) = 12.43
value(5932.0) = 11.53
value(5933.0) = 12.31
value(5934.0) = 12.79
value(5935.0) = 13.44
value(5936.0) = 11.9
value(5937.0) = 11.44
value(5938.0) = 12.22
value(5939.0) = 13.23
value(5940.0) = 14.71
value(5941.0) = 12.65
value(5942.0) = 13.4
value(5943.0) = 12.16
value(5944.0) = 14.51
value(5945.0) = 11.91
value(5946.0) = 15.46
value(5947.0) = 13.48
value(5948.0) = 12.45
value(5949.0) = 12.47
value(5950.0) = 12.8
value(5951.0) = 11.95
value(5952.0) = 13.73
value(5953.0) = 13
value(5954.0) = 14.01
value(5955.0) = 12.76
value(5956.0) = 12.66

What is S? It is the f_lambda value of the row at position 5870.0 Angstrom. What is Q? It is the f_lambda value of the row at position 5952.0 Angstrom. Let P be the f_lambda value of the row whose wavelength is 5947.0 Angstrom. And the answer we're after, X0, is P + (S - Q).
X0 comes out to 13.1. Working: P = 13.48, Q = 13.73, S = 13.39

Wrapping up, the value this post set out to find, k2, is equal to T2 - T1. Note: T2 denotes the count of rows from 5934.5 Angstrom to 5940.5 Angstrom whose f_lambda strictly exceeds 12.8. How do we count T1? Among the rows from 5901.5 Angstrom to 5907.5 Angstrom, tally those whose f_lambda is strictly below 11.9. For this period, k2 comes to 2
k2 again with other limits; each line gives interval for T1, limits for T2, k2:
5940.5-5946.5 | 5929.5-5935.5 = 1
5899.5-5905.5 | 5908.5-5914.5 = 1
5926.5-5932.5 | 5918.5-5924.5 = 3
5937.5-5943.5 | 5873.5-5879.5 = 2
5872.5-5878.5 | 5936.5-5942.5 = 1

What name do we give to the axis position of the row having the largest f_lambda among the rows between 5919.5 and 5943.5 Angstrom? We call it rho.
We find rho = 5940.0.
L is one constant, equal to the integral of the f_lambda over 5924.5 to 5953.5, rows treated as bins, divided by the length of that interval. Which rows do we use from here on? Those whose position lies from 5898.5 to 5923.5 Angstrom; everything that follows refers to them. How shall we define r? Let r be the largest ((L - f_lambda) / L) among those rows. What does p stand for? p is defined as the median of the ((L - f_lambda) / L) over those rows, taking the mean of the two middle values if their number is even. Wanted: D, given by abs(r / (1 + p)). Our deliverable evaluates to 0.25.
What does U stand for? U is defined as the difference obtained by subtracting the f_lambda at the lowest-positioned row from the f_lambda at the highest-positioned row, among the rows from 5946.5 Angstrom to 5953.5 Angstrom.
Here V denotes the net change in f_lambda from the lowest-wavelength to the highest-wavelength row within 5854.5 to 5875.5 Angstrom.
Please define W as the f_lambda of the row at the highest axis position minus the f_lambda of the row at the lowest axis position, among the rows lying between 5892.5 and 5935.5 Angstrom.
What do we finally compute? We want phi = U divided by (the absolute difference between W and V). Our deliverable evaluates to -0.2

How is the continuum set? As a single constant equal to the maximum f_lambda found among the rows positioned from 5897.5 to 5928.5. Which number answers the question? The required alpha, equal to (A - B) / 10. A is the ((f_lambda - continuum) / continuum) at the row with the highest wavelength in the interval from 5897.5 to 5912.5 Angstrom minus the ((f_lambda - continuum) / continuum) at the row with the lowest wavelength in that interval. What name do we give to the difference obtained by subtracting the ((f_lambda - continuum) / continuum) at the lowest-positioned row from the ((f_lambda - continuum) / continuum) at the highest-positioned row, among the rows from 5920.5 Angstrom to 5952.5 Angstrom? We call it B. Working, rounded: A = 0.04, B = -0.01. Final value 0.006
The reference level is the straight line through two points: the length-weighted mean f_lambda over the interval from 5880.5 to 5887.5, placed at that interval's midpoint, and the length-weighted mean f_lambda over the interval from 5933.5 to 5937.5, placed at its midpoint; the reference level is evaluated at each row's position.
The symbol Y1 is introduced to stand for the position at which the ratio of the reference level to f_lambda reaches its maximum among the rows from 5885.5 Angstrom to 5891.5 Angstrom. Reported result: 5889.0 Angstrom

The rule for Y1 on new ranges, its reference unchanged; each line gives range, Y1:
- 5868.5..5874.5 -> 5874.0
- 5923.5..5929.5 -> 5927.0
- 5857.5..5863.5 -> 5863.0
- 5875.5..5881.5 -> 5876.0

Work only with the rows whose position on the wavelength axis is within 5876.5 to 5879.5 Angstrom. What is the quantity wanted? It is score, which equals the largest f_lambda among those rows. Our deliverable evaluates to 13.54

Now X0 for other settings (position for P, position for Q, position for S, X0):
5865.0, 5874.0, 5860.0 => 14.0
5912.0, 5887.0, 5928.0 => 13.1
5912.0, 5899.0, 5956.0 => 12.5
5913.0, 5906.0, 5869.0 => 15.3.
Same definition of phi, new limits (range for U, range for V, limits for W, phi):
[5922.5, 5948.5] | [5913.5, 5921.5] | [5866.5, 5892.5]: -0.1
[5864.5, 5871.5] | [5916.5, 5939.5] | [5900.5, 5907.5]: 0.3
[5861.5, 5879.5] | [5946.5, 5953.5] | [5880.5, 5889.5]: -0.1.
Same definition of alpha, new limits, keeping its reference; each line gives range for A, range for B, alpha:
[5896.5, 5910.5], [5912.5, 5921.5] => 0.002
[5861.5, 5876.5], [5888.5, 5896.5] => -0.029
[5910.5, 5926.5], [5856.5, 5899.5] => 0.008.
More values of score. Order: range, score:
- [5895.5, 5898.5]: 11.81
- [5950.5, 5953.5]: 13.73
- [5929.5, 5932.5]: 12.43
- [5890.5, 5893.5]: 10.32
